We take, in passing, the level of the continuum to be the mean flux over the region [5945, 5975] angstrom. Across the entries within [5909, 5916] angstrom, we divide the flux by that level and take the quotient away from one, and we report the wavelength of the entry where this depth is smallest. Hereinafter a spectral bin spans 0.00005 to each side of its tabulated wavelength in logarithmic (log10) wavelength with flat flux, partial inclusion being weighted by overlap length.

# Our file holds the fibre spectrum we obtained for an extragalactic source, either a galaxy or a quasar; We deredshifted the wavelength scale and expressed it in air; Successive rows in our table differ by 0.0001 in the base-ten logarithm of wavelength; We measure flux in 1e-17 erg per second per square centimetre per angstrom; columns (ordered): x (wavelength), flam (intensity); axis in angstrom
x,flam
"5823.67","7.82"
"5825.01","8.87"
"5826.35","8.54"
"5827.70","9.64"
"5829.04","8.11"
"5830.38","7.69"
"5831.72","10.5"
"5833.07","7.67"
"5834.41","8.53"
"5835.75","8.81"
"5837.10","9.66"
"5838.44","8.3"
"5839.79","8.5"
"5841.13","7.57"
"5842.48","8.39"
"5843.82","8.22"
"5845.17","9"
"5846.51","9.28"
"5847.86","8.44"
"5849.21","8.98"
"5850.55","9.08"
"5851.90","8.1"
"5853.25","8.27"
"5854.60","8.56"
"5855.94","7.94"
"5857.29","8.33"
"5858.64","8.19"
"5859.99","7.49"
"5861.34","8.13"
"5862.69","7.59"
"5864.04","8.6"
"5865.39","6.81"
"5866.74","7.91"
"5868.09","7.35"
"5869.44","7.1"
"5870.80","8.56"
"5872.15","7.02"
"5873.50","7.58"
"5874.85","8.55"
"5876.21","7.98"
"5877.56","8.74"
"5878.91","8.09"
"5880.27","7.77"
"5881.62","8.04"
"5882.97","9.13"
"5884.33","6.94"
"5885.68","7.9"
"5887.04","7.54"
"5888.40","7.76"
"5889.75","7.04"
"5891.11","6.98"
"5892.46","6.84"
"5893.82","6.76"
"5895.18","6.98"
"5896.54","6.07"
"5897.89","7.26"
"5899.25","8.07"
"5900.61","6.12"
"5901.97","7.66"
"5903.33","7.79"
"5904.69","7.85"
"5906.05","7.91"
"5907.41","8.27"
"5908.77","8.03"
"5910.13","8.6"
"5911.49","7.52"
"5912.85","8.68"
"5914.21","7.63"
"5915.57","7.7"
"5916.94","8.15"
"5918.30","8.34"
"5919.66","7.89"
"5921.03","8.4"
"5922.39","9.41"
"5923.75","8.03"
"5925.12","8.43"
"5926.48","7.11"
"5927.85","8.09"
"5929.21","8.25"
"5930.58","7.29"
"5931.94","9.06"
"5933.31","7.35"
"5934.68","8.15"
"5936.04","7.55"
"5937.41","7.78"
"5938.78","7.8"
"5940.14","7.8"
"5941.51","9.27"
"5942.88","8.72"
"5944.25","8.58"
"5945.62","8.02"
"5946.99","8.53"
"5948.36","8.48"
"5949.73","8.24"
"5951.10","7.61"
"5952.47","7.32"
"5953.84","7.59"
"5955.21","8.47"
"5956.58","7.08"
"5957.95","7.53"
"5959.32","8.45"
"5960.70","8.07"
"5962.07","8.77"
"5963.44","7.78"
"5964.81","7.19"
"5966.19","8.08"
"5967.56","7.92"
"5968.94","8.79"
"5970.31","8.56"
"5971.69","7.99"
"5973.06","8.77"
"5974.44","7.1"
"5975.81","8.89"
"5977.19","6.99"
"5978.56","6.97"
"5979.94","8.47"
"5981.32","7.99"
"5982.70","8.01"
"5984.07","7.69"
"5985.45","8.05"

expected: 5912.85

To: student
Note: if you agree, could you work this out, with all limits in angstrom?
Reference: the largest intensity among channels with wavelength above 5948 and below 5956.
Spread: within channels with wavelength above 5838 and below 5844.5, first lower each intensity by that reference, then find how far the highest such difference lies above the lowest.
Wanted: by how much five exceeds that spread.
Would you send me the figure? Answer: 4.07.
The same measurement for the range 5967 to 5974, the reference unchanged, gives 4.13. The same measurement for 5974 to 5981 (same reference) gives 3.08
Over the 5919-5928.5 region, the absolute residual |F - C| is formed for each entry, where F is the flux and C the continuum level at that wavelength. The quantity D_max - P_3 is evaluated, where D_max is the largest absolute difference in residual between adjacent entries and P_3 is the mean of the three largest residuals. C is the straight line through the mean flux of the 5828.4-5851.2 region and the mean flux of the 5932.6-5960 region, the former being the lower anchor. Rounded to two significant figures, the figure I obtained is 0.28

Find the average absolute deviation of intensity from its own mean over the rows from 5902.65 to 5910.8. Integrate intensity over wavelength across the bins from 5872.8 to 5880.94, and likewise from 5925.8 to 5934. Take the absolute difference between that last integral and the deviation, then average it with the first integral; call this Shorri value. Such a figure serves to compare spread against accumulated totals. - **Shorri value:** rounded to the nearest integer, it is 65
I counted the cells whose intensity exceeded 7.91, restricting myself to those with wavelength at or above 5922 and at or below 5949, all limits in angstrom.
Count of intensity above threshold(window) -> 13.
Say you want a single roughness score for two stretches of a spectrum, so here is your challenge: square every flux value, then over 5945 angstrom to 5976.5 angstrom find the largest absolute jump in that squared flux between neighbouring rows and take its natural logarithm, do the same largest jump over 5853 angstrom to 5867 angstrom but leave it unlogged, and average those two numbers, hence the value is 15.5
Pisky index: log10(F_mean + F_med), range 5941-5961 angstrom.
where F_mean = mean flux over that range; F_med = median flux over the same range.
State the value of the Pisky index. 1.21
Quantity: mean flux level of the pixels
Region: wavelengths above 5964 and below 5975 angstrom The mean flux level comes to 8.05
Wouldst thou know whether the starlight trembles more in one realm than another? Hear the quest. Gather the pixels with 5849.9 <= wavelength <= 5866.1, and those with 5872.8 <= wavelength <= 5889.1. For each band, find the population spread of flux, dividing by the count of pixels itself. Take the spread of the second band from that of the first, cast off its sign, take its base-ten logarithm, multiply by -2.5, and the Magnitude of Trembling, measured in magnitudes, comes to 5.8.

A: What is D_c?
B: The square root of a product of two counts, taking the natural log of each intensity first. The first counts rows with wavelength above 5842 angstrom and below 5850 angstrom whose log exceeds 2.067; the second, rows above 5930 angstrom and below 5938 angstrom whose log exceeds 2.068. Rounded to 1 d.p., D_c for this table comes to 3.5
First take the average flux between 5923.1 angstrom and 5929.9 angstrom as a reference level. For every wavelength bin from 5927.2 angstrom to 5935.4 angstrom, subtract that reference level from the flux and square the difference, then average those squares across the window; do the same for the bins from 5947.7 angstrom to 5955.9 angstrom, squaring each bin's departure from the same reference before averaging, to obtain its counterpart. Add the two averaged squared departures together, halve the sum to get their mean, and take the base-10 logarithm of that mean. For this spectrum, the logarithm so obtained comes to -0.5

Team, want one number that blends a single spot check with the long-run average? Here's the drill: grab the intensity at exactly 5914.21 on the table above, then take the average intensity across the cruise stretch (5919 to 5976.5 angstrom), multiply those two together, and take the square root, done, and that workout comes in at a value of 7.86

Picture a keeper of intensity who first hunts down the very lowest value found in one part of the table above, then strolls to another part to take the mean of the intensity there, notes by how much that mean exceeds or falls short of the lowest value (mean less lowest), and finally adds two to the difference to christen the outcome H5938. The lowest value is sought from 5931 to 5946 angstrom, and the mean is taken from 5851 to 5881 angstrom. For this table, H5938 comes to 2.6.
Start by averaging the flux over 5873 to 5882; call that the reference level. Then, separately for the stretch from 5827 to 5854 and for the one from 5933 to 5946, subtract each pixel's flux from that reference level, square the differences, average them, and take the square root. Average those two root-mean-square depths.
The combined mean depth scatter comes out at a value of 0.73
